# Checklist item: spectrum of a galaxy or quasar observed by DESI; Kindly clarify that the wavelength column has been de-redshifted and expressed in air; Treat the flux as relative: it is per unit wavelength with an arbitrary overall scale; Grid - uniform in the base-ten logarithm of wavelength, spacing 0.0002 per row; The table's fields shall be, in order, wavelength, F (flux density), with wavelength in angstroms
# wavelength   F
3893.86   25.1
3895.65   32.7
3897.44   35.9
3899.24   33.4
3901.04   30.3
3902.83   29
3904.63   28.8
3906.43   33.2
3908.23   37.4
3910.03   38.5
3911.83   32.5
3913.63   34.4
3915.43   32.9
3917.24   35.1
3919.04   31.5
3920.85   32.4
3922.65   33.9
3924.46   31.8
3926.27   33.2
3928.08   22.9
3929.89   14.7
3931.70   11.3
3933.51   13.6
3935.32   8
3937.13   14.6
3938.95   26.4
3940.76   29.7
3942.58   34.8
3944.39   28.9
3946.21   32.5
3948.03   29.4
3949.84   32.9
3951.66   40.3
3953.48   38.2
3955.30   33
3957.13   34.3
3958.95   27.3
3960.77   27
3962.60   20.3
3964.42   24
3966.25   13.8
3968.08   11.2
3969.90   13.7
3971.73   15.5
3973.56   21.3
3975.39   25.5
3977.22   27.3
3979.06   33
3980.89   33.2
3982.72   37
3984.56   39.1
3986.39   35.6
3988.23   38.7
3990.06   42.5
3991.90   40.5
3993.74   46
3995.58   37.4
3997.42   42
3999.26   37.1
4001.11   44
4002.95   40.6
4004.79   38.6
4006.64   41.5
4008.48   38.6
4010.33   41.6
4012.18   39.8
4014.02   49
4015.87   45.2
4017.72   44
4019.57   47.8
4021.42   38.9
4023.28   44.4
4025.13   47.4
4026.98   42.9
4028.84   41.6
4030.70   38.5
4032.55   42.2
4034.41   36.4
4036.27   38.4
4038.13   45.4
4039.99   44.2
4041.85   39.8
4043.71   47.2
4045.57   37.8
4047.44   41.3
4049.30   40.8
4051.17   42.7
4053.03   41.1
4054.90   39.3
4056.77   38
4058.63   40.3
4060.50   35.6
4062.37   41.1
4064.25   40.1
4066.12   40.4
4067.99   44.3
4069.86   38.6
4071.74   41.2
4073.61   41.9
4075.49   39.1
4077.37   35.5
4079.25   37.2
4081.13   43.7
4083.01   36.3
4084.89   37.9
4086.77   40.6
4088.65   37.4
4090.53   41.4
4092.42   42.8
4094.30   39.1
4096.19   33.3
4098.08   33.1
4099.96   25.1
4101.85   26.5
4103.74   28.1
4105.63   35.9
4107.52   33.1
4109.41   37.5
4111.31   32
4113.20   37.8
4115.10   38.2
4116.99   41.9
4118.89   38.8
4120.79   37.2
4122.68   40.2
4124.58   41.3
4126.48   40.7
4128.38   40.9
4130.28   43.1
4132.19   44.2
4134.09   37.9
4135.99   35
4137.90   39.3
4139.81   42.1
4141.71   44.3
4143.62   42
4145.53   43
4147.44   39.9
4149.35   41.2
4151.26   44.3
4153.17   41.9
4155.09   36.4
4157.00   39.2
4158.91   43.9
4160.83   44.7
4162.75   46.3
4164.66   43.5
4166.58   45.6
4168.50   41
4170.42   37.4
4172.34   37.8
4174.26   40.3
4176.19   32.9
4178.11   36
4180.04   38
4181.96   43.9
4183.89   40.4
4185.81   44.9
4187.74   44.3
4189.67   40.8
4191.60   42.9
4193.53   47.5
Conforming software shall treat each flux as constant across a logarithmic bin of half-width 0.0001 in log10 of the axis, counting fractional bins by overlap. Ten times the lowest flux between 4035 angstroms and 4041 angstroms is 384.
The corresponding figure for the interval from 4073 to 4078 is 355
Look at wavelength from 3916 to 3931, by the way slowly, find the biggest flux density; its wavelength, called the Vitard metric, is 3917.24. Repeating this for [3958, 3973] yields 3958.95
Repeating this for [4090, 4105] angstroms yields 4092.42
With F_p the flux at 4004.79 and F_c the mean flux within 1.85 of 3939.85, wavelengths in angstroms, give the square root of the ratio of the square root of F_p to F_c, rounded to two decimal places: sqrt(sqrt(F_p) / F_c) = 0.47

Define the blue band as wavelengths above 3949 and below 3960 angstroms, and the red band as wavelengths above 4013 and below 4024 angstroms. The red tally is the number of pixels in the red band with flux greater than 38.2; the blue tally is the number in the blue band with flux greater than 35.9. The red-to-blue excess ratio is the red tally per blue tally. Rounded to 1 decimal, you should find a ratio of 3.0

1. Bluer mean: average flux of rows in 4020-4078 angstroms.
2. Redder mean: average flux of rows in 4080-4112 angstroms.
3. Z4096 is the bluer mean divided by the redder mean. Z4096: 1.15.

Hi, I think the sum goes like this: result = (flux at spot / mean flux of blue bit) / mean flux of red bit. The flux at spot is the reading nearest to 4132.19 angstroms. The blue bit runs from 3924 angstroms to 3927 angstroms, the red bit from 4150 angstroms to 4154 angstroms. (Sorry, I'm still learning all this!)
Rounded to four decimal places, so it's 0.0316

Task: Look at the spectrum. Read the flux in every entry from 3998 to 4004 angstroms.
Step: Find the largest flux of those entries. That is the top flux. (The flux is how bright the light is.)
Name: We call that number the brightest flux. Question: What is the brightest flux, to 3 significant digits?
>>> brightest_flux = 44.0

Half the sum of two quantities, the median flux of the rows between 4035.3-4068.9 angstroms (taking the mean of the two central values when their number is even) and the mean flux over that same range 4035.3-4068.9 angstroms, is 40.8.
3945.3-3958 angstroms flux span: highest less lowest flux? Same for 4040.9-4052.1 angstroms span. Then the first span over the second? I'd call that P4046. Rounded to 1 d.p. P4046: 1.2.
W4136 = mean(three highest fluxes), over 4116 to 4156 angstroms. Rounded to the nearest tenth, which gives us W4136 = 44.3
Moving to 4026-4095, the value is 45.6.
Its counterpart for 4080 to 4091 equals 41.9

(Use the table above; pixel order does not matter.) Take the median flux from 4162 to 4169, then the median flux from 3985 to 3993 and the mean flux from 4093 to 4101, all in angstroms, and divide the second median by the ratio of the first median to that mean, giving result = 29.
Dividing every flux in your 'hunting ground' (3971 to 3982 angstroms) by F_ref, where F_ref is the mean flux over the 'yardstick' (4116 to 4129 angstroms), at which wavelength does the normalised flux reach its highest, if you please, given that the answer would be 3980.89 angstroms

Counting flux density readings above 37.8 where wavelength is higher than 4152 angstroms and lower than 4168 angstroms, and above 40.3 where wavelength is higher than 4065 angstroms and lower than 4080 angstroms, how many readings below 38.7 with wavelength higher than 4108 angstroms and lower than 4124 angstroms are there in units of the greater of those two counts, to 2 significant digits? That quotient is 0.71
